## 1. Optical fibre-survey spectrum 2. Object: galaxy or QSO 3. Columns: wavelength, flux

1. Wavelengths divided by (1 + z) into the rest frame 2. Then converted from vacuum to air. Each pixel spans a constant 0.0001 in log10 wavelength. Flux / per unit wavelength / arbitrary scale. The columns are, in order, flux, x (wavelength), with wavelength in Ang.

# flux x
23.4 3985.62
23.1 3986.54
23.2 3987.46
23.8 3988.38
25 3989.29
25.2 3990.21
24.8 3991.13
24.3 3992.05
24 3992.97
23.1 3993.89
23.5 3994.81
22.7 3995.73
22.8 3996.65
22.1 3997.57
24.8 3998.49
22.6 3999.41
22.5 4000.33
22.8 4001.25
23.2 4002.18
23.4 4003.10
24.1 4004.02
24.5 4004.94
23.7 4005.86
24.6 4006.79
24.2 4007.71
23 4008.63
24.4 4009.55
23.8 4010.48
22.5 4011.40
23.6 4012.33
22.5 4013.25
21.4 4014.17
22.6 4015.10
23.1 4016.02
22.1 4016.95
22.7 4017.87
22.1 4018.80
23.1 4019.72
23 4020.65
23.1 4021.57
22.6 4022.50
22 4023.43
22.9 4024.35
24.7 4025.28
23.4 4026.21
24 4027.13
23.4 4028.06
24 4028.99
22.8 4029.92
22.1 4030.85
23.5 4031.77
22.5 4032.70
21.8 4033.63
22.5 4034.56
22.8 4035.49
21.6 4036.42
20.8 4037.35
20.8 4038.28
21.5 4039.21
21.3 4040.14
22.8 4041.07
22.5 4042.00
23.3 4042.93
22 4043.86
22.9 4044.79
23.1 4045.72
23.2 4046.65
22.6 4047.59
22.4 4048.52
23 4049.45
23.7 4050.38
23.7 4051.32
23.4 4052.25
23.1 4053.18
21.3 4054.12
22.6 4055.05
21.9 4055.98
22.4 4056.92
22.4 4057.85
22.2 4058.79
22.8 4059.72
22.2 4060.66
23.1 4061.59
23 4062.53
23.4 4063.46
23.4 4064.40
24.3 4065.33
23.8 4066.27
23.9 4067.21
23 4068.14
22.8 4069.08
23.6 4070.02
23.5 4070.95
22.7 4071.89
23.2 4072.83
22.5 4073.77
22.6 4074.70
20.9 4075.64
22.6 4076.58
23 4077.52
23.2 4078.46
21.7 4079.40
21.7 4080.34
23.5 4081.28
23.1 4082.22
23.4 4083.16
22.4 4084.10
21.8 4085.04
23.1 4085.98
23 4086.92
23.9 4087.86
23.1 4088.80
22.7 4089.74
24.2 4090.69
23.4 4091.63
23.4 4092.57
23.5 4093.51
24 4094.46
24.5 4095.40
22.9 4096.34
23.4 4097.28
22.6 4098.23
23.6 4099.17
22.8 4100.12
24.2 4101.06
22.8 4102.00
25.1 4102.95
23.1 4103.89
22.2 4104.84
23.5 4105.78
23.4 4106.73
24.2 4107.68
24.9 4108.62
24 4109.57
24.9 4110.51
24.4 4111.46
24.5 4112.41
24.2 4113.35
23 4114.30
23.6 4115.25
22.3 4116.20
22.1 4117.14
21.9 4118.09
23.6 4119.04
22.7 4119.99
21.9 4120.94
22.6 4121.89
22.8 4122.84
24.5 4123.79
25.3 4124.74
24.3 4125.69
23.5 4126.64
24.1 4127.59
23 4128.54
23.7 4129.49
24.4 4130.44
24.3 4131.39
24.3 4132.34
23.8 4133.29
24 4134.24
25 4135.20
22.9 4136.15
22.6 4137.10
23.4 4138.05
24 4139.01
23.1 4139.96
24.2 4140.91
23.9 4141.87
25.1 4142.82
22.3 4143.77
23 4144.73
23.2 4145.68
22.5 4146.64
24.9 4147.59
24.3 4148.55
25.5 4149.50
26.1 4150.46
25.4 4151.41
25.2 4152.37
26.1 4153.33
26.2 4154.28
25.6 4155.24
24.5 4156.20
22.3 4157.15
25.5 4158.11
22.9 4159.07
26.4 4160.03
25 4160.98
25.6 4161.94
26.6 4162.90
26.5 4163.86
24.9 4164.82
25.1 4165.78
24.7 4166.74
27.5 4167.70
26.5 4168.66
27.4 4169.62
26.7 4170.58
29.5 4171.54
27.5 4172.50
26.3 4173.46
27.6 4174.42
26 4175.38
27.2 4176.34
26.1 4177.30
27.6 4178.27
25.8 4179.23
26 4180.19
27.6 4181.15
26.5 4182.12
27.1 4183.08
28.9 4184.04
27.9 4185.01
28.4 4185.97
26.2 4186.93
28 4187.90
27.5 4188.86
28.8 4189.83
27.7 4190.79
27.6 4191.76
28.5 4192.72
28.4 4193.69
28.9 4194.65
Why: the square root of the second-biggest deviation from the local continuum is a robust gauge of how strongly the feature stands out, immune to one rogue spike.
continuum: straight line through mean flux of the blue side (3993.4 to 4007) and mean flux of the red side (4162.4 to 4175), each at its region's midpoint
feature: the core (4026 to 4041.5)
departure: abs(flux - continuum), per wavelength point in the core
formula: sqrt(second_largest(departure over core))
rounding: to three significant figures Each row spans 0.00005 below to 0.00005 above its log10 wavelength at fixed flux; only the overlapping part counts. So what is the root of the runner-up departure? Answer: 1.81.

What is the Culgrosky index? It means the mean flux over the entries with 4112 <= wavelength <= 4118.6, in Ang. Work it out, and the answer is 23.1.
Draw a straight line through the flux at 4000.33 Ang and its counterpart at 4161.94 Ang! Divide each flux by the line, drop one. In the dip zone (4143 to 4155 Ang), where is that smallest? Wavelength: 4143.77 Ang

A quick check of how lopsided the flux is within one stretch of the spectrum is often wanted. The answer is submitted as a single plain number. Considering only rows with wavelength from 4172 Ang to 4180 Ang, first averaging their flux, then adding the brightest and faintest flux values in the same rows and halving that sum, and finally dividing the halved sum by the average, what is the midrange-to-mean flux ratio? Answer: 0.998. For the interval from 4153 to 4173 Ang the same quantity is 1.002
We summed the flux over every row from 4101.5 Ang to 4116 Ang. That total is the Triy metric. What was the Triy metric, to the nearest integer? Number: 358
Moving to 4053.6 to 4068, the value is 343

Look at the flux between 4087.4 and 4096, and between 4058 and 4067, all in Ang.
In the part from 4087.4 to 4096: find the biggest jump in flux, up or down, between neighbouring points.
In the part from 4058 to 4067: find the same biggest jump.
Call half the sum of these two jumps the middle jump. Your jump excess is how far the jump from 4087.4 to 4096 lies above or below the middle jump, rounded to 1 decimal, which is 0.3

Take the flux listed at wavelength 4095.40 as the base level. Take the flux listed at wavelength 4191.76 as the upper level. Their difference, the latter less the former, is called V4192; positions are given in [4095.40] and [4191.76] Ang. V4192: 3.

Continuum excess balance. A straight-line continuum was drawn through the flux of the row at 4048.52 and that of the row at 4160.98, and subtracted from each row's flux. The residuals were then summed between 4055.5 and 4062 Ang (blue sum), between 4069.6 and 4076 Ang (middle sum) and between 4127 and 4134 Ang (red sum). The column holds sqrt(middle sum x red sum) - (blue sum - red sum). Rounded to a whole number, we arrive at 1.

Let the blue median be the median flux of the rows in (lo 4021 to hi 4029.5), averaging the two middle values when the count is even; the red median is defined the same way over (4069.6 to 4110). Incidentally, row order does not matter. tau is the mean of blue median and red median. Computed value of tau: 23.3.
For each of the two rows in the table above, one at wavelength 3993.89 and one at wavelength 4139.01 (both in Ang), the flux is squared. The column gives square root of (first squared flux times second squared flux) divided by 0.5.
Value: 1109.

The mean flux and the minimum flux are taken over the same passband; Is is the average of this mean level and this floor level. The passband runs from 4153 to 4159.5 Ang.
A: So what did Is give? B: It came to 23.5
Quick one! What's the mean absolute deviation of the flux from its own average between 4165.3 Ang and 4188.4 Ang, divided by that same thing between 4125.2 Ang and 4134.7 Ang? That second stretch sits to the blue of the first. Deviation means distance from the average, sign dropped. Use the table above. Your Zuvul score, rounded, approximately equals 2.6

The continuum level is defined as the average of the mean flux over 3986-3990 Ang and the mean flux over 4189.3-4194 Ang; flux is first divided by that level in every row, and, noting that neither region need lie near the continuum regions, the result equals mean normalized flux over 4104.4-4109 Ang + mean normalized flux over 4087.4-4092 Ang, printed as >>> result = 1.81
